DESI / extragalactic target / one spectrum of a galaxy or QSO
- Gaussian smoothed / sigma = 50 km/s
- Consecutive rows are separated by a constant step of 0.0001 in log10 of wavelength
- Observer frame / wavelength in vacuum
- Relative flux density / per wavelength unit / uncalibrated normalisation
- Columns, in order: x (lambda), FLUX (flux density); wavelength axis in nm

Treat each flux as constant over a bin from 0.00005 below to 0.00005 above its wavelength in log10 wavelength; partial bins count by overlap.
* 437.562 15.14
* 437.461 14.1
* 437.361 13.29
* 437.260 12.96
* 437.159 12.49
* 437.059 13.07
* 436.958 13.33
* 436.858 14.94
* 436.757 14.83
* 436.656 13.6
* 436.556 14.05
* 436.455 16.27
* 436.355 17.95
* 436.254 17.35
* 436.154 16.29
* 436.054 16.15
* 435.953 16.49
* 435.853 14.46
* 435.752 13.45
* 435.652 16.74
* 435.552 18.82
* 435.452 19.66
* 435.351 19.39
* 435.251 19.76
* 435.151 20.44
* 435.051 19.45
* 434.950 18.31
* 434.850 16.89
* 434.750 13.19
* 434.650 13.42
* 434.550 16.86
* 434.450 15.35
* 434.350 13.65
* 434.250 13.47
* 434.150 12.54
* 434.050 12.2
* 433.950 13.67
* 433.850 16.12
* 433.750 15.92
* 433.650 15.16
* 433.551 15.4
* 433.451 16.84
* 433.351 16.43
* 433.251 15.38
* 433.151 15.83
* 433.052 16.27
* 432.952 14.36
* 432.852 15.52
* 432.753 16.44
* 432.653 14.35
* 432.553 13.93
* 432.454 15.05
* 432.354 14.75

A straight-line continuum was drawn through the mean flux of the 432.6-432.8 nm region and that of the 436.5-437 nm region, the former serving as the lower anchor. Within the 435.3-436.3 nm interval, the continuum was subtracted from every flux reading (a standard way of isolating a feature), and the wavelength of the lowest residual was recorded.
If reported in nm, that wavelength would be 435.752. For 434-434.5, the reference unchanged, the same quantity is 434.050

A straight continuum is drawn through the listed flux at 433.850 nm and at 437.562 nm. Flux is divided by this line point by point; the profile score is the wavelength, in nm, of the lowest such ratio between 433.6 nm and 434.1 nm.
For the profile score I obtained 434.050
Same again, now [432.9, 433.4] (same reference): 432.952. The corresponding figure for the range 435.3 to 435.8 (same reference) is 435.752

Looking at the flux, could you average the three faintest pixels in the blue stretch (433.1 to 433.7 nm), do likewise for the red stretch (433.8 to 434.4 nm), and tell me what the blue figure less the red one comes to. 2.6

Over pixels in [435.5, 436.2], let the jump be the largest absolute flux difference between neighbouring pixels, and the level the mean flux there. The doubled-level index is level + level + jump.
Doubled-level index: 35.4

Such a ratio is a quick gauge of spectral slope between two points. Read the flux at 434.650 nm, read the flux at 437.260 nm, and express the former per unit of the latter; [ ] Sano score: 1.04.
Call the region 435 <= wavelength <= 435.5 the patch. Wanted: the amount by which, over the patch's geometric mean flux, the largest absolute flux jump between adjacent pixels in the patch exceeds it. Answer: -18.7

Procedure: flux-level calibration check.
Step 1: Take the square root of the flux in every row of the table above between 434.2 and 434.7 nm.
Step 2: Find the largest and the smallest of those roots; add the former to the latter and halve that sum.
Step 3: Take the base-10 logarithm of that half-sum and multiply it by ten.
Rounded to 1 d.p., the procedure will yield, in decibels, 5.9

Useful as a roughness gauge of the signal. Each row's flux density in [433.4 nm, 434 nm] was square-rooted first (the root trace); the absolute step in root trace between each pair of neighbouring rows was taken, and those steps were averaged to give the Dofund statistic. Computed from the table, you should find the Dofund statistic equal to 0.13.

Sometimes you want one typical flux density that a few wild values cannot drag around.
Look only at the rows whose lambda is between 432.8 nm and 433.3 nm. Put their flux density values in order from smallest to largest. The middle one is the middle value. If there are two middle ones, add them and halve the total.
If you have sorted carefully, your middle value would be 15.5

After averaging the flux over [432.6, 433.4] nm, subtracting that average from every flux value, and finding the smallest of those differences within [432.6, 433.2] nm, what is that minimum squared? 1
